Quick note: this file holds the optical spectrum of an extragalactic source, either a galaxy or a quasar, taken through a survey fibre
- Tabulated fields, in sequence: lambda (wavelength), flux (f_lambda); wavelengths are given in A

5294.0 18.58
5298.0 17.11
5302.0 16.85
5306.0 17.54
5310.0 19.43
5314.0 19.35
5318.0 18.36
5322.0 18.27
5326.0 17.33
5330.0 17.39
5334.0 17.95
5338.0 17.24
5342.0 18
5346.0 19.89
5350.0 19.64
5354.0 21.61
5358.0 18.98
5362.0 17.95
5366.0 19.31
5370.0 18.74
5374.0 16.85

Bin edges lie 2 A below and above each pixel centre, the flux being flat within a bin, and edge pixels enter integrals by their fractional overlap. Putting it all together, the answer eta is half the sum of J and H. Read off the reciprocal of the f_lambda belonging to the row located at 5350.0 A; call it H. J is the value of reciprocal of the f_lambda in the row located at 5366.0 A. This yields 0.0514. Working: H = 0.0509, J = 0.0518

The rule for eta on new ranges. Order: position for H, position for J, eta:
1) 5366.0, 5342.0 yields 0.0537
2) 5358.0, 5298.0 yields 0.0556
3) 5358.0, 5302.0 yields 0.0560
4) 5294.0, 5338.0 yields 0.0559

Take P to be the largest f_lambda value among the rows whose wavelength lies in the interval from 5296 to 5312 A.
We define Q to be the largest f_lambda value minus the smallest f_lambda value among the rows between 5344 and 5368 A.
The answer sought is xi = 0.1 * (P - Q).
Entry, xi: 1.6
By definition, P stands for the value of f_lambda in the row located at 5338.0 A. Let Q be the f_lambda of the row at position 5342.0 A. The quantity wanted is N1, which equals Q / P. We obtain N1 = 1.04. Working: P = 17.24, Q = 18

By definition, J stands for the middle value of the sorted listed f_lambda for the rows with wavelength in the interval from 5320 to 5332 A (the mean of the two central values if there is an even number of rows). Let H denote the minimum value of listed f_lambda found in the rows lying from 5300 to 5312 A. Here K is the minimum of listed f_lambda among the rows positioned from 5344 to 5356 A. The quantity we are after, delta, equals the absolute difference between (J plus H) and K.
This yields 14.6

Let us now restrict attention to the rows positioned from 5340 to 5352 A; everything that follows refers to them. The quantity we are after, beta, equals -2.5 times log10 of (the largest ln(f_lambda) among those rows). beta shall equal -1.19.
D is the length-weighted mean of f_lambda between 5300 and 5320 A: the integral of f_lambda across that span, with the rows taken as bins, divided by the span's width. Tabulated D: 18.3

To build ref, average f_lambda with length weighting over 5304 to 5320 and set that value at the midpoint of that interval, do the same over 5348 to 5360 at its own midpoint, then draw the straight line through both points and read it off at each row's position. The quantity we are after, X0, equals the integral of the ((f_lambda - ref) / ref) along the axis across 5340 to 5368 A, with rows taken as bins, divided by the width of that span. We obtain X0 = -0.036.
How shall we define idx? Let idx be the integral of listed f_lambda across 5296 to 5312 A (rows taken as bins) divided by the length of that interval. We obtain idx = 17.73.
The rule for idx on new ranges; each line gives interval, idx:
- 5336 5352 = 18.69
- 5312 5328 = 18.33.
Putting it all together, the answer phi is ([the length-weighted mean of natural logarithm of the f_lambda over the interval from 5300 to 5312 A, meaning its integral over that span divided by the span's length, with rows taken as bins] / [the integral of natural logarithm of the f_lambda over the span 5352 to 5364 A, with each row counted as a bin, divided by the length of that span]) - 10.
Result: -9.03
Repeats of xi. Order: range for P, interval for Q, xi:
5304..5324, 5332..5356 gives 1.5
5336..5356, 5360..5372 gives 2.0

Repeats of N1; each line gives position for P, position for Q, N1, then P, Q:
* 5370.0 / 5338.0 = 0.92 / 18.74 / 17.24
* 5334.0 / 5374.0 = 0.94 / 17.95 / 16.85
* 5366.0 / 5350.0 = 1.02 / 19.31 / 19.64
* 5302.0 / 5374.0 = 1.00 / 16.85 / 16.85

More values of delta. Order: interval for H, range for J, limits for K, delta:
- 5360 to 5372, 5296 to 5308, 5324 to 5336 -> 17.7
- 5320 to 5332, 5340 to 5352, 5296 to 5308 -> 20.1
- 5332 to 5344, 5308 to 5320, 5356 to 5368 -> 18.6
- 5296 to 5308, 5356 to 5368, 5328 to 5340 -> 18.6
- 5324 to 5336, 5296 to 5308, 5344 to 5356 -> 14.8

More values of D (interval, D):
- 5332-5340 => 17.6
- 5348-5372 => 19.4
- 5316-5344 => 17.8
